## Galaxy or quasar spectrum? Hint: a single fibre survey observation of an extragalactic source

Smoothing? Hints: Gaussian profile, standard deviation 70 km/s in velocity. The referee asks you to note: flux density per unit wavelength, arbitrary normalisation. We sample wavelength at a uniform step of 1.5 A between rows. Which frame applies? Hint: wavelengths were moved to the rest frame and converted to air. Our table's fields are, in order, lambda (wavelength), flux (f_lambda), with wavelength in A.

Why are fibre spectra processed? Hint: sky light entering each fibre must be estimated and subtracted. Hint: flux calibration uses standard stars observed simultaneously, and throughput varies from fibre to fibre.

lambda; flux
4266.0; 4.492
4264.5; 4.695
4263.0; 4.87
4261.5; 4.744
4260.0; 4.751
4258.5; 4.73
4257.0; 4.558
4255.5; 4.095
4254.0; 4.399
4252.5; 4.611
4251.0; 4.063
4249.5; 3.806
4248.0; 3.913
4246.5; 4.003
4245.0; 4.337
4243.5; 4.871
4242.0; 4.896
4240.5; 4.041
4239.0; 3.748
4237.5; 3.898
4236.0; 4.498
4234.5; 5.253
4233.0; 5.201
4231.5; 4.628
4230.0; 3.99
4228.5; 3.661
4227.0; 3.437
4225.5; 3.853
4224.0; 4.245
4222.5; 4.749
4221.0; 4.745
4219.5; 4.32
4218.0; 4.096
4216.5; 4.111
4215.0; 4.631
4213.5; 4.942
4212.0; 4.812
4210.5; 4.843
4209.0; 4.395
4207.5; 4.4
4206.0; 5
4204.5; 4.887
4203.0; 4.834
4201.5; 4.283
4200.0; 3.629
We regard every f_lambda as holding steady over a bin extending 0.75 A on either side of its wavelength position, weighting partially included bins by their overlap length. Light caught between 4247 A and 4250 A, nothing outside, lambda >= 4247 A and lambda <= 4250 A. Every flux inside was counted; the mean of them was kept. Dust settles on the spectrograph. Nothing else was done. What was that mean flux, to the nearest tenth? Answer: 3.9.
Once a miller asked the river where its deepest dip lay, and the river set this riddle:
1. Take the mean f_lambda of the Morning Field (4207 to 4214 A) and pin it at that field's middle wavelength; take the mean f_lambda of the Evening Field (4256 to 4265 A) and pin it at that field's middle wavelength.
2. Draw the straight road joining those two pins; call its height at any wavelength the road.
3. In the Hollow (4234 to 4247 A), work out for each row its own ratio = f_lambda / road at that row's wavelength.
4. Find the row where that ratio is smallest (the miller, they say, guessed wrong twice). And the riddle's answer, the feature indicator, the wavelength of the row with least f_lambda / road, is 4239.0 A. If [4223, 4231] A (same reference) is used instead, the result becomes 4227.0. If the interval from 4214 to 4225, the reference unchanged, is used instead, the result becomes 4218.0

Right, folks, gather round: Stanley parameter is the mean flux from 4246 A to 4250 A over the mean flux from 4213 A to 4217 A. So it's 0.86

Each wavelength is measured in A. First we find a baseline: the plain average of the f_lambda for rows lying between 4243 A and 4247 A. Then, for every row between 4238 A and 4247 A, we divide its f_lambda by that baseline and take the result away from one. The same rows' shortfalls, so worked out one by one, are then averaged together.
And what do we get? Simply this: 0.020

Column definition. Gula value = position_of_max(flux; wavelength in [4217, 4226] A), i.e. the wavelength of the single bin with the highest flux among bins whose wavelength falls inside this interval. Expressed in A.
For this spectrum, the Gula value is 4222.5 A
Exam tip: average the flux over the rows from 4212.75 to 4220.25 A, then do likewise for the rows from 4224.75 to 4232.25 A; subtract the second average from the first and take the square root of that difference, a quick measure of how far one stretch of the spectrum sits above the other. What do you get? 0.71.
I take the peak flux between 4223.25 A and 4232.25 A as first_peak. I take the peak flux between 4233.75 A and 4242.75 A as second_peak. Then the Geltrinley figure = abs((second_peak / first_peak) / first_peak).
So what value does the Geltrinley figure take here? 0.245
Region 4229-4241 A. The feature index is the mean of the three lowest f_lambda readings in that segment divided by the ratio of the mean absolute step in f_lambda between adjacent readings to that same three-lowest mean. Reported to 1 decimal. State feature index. 34.4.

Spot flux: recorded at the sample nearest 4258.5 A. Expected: 4.73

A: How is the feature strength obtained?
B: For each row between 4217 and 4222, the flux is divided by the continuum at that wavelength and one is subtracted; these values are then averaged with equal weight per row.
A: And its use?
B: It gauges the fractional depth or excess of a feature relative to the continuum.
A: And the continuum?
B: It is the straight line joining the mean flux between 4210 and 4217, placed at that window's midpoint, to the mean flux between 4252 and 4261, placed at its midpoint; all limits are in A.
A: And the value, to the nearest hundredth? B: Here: -0.06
